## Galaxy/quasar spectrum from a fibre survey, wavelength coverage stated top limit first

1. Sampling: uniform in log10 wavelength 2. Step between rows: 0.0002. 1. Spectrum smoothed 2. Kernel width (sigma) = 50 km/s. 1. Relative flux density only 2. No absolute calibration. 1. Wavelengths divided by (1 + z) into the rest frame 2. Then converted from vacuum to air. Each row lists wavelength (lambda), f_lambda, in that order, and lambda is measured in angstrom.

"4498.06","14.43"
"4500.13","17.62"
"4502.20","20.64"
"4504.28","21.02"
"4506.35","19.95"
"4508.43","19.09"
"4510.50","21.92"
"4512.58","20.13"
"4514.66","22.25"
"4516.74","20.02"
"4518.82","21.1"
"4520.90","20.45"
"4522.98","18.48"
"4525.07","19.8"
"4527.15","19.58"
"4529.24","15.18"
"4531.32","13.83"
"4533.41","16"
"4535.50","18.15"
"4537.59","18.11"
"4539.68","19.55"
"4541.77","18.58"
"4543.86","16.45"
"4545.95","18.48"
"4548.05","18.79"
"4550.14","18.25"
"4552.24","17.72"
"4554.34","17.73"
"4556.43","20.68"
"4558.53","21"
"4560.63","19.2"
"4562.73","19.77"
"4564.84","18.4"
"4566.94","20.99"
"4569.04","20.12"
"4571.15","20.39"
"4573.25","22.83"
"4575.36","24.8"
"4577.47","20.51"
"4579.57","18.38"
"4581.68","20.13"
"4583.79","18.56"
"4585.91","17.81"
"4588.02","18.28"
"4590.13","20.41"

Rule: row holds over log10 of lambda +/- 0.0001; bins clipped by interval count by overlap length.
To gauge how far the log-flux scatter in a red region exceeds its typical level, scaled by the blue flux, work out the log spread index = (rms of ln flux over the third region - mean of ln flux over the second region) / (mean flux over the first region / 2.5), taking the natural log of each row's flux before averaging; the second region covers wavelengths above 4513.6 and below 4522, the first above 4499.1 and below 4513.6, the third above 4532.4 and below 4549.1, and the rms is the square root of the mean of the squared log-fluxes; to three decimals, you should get -0.019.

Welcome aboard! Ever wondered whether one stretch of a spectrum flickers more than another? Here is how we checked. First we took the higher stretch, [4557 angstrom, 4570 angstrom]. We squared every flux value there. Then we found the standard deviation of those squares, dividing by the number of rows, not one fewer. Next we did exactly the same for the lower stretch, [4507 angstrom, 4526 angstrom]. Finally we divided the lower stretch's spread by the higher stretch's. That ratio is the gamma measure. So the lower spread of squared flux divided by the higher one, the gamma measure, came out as 1.3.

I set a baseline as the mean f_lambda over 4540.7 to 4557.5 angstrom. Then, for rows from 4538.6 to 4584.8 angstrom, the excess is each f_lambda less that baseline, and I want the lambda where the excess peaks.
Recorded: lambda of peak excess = 4575.36 angstrom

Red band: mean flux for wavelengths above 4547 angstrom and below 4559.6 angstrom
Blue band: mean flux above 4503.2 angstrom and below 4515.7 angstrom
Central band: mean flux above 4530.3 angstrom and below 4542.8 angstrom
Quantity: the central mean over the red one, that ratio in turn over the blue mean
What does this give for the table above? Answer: 0.044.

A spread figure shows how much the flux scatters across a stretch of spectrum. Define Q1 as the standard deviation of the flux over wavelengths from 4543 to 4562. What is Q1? 1.4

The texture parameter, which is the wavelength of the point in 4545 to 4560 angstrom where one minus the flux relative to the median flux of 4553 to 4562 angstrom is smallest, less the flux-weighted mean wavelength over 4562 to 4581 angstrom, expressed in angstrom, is -12.7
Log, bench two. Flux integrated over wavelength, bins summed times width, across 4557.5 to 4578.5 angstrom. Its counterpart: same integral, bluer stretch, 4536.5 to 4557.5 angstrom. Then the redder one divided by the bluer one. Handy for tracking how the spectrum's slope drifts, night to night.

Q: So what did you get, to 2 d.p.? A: 1.13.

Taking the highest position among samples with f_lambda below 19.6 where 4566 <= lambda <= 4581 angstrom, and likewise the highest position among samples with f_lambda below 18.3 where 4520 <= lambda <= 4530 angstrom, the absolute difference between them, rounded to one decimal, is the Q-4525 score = 50.3 angstrom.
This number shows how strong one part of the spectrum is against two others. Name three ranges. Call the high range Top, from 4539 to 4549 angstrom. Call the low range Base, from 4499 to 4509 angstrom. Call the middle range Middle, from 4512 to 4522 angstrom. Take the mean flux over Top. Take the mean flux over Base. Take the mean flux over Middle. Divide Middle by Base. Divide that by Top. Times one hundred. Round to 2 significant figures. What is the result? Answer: 5.8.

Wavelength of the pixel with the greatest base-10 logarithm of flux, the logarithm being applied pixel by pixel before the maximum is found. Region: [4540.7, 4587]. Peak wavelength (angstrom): 4575.36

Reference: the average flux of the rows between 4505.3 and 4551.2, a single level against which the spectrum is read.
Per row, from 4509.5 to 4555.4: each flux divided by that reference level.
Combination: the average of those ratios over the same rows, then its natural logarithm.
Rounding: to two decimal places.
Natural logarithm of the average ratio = -0.01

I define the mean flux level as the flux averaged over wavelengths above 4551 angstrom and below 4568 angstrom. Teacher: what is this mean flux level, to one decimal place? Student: 19.4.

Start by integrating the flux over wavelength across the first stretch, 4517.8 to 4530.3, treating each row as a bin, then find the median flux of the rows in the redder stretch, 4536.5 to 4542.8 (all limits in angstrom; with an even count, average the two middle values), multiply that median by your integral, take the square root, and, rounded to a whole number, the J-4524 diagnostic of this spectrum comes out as 67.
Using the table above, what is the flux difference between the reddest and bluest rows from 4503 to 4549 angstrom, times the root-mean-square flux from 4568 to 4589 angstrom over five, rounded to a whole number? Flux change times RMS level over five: -9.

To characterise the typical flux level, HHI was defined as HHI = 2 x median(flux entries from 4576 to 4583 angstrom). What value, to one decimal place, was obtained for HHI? 40.3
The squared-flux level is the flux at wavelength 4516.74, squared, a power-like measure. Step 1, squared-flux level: 401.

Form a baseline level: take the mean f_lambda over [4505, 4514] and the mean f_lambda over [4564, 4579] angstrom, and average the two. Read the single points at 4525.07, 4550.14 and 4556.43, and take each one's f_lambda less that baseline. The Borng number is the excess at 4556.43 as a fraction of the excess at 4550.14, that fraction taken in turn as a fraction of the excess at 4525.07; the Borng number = 0.0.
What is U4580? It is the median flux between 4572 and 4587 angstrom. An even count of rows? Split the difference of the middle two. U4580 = 20.1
